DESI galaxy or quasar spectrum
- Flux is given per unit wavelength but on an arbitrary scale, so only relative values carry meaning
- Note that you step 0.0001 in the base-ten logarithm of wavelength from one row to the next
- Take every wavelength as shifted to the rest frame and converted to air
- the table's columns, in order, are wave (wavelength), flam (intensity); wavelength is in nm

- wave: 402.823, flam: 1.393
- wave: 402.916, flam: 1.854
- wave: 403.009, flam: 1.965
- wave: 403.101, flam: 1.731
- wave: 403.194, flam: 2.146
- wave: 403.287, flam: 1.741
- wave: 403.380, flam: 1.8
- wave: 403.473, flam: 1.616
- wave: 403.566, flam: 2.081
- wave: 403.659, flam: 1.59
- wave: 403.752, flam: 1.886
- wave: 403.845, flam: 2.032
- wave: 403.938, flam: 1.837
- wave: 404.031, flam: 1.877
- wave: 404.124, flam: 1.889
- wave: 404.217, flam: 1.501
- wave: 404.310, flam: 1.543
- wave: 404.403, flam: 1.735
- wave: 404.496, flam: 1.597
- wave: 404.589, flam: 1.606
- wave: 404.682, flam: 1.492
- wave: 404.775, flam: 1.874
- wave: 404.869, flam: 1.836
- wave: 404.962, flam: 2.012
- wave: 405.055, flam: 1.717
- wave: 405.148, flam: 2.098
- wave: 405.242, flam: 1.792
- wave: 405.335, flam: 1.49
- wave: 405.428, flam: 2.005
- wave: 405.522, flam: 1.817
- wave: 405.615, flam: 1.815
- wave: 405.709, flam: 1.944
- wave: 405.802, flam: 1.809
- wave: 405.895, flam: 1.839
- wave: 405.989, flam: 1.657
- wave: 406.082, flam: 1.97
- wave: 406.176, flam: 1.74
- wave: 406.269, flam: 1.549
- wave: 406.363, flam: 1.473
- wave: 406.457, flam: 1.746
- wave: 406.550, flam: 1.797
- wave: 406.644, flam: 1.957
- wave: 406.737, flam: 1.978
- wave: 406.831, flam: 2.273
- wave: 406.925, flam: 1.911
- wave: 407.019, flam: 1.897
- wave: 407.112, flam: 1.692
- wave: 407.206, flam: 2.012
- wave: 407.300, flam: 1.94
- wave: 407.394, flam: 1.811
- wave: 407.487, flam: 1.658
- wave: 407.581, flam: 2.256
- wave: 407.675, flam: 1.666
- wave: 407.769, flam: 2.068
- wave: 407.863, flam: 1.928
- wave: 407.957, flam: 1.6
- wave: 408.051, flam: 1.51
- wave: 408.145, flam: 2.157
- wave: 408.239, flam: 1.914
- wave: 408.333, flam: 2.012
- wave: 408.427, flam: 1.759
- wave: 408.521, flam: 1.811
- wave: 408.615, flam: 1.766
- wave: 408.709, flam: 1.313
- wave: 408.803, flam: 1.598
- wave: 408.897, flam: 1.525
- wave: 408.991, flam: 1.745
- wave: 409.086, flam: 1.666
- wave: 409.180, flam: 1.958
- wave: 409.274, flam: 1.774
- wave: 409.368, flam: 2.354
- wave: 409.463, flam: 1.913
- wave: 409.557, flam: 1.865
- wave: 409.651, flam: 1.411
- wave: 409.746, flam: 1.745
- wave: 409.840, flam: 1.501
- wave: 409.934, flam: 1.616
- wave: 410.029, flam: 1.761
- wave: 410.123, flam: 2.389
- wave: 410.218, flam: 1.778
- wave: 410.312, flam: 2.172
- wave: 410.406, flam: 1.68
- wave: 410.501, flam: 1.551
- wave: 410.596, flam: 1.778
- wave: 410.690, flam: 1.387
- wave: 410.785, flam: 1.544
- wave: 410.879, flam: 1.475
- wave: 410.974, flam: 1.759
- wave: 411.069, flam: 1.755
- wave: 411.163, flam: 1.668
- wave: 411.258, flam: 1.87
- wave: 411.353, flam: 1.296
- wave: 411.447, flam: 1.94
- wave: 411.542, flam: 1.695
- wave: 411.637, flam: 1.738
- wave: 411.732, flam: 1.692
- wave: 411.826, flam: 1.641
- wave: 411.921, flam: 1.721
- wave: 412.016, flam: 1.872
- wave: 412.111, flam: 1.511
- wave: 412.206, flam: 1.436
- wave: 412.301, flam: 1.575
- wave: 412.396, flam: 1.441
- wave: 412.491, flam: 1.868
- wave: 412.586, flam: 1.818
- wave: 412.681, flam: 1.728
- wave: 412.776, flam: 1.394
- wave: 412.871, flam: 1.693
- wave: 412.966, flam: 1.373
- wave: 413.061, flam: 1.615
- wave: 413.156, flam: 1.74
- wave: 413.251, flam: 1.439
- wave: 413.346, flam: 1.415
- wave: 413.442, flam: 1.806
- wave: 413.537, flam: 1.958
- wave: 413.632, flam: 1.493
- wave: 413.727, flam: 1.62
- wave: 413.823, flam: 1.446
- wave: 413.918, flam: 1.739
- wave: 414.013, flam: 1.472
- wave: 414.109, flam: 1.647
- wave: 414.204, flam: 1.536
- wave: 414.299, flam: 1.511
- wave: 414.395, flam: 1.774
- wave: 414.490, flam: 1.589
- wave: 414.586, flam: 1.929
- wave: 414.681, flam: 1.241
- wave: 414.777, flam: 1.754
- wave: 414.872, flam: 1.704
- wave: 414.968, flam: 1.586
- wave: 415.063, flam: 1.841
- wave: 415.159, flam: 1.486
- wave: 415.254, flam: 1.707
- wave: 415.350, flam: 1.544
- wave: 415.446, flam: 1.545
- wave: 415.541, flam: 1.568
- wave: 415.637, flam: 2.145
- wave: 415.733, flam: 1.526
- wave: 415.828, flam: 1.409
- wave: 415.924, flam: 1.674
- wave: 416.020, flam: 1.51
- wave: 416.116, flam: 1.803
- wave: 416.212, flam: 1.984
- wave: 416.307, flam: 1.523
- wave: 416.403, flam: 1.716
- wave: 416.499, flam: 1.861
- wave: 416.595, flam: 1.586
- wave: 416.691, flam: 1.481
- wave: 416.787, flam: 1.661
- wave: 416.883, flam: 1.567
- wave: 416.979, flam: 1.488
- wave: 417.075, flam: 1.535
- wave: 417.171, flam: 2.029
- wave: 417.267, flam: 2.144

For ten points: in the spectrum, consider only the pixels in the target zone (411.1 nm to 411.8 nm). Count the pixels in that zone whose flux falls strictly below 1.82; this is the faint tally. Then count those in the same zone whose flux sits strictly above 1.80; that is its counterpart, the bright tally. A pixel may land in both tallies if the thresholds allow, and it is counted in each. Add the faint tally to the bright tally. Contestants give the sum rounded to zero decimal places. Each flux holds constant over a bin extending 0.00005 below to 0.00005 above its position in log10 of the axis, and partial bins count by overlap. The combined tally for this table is 7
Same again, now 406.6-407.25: 7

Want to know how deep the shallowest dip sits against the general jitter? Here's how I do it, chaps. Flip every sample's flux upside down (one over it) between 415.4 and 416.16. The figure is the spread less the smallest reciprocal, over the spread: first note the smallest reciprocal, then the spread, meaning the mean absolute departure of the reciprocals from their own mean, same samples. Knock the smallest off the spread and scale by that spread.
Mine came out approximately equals -7.1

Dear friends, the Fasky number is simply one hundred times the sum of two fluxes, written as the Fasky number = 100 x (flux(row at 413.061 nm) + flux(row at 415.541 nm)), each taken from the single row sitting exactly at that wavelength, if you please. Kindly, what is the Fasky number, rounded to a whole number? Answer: 318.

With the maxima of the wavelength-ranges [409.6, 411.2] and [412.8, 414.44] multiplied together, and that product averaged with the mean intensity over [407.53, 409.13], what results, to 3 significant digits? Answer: 3.23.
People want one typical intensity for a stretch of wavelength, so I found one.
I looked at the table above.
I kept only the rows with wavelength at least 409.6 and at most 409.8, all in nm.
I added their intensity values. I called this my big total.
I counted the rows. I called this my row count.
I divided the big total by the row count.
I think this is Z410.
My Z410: 1.58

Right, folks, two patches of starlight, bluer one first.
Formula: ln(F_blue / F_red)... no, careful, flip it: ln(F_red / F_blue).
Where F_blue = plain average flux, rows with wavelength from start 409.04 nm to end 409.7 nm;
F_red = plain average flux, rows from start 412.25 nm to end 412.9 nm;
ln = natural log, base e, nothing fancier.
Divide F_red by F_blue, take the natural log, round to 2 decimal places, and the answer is -0.12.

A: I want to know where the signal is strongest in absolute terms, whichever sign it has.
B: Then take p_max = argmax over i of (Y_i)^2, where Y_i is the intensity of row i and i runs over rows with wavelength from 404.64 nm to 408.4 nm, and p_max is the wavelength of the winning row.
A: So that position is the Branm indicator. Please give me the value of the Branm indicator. 406.831 nm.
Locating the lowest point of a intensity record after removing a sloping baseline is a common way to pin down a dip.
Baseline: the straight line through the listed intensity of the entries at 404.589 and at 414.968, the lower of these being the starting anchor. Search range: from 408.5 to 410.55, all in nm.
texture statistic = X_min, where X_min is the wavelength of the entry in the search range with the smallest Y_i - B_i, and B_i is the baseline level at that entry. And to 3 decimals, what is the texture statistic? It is 408.709 nm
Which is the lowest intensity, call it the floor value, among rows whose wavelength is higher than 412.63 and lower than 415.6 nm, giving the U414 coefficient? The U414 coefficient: 1.241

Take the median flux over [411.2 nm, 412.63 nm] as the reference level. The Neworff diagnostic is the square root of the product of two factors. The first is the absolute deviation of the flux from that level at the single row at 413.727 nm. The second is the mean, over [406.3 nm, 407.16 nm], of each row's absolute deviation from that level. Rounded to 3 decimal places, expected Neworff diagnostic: 0.126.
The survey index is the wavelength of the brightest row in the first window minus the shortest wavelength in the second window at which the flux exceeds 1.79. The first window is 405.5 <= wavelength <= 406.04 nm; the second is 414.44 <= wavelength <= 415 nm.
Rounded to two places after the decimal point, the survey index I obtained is -8.88 nm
